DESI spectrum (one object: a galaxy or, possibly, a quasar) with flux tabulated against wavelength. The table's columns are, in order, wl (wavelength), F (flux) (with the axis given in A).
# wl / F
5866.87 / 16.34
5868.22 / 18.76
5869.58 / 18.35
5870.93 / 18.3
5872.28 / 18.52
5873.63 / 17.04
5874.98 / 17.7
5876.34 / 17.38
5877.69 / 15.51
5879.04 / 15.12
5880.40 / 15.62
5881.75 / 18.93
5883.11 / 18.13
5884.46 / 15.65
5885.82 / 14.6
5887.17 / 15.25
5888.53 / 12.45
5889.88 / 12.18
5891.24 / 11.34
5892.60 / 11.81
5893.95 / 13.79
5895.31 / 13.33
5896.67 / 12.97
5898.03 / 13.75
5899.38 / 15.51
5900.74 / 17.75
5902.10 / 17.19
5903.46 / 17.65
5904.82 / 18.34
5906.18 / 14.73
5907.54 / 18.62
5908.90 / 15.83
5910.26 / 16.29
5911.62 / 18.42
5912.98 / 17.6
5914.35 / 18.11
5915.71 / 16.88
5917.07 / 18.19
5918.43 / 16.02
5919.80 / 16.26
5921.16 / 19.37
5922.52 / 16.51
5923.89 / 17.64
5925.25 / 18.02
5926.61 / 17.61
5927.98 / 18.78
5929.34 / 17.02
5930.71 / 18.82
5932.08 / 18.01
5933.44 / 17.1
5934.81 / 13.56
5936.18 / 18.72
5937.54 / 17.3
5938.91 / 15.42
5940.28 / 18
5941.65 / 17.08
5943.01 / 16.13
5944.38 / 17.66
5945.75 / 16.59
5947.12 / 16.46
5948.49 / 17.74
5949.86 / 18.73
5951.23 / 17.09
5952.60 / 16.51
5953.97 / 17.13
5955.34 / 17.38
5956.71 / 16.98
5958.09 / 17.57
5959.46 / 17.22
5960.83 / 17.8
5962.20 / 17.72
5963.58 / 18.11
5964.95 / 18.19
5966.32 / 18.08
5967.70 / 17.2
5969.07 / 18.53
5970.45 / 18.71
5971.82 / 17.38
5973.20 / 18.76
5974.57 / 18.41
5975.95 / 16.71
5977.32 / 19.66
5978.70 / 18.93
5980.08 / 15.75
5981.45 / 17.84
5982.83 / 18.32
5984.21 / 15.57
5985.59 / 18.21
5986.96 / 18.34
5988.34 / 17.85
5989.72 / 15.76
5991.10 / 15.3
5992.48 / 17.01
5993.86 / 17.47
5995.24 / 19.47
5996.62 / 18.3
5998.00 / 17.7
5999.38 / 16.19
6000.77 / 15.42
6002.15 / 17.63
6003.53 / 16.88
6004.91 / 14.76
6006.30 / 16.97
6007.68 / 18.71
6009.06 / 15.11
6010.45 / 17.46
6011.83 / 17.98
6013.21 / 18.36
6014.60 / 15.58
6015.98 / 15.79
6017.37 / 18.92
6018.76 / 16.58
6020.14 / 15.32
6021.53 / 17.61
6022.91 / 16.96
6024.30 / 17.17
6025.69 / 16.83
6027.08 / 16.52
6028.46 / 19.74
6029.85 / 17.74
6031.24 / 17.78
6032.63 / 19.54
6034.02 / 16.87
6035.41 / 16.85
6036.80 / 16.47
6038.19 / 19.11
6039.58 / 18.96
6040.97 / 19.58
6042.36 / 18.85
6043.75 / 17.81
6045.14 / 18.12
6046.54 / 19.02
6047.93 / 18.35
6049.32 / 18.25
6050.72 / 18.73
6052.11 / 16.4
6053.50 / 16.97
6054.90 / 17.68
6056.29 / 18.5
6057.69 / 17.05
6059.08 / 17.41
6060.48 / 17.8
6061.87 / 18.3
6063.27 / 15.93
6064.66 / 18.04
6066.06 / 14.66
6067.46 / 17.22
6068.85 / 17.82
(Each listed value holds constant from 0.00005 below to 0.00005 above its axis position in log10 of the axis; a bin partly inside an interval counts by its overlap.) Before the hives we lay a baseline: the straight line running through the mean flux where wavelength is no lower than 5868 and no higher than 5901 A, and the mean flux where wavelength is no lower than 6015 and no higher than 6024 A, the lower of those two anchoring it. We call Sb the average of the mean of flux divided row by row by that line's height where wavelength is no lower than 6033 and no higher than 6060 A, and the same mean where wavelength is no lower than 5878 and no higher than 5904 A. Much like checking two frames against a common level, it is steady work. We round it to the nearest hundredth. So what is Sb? 1.00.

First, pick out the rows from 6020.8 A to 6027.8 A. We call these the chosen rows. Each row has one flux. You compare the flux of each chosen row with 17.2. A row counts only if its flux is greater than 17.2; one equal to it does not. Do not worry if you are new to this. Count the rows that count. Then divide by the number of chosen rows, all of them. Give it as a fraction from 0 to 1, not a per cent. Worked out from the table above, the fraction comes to 0.20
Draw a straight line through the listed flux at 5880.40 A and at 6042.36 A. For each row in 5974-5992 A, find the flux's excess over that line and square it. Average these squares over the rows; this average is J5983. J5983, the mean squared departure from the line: 2.1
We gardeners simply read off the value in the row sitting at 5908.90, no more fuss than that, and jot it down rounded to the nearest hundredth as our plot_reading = 15.83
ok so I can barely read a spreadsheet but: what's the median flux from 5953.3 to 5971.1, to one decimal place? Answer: 17.7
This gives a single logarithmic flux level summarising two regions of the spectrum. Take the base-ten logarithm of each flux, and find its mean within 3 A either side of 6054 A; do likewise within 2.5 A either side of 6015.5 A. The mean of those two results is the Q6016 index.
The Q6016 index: 1.24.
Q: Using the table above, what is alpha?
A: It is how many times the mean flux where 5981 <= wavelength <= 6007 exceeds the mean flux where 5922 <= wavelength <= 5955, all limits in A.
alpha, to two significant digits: 0.99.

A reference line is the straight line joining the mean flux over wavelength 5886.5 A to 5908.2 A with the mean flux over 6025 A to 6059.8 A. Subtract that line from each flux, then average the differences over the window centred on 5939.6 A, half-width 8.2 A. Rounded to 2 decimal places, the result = 1.12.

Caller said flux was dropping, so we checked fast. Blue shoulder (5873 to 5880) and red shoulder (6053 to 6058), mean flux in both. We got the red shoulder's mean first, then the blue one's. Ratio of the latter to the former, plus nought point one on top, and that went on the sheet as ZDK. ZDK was 1.04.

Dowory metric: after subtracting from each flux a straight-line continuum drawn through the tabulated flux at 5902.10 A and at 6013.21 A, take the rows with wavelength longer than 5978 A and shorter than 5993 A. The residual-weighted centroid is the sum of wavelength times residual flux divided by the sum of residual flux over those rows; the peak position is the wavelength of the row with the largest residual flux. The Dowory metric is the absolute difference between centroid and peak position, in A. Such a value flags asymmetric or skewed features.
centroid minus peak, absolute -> 9.3 A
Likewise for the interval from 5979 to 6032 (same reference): 11.6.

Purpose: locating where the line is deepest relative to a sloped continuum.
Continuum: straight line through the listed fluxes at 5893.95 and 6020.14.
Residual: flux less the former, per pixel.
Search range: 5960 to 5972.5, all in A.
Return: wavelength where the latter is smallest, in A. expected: 5967.70 A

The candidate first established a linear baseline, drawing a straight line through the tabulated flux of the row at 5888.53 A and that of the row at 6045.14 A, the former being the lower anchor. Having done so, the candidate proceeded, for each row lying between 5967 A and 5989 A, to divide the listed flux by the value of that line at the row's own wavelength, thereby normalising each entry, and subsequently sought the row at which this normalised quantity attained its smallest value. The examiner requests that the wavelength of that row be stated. 5984.21 A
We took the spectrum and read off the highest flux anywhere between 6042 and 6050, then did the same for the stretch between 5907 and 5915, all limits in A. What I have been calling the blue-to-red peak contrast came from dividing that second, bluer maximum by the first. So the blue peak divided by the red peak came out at 0.98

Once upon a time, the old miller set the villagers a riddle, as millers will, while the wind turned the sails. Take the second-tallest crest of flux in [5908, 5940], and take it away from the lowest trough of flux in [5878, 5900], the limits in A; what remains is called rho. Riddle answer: -7.5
